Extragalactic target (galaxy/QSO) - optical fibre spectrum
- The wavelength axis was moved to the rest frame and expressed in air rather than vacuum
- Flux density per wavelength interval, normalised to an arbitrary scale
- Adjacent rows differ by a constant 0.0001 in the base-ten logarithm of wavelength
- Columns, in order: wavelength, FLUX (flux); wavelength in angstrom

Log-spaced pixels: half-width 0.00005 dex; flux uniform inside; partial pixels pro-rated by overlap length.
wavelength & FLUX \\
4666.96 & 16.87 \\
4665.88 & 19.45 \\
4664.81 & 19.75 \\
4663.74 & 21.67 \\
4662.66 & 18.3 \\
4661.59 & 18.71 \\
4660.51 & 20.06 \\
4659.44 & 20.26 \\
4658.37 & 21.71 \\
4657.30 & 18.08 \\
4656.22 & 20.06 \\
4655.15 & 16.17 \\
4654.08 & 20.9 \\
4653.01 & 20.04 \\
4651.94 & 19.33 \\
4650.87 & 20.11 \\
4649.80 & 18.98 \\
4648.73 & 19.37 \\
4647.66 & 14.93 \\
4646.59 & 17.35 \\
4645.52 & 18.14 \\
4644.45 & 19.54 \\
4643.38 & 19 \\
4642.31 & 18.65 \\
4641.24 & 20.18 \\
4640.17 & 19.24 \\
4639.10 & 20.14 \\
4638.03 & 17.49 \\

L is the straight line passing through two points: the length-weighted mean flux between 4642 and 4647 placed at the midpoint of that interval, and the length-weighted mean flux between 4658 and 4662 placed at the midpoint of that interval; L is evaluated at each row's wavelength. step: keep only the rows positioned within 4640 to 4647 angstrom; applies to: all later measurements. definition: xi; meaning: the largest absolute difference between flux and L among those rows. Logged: 2.0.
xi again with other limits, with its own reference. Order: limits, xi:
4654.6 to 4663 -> 3.5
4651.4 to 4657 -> 3.5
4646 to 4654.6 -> 4.0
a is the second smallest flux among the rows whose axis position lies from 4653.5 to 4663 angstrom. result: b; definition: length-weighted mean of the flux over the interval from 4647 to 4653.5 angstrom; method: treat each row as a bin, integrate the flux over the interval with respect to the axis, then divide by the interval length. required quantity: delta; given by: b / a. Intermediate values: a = 18.08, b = 18.8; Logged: 1.04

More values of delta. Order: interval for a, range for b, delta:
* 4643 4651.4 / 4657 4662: 1.15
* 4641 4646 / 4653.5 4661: 1.05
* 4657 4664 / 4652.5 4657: 1.05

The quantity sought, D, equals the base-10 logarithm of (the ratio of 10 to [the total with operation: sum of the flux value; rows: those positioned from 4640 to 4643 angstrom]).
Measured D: -0.764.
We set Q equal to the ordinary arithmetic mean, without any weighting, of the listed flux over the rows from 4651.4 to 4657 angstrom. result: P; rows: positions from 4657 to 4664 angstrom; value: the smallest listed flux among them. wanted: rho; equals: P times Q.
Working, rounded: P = 18.08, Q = 19.3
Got 349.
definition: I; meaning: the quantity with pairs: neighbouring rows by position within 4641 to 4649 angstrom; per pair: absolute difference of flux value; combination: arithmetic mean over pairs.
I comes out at 1.6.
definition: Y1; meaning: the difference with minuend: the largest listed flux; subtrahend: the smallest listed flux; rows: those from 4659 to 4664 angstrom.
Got 3.4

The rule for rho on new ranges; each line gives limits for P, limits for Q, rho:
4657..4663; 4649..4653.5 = 355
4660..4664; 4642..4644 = 344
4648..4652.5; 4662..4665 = 378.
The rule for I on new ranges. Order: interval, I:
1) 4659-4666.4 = 1.3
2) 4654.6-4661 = 2.2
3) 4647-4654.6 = 1.4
